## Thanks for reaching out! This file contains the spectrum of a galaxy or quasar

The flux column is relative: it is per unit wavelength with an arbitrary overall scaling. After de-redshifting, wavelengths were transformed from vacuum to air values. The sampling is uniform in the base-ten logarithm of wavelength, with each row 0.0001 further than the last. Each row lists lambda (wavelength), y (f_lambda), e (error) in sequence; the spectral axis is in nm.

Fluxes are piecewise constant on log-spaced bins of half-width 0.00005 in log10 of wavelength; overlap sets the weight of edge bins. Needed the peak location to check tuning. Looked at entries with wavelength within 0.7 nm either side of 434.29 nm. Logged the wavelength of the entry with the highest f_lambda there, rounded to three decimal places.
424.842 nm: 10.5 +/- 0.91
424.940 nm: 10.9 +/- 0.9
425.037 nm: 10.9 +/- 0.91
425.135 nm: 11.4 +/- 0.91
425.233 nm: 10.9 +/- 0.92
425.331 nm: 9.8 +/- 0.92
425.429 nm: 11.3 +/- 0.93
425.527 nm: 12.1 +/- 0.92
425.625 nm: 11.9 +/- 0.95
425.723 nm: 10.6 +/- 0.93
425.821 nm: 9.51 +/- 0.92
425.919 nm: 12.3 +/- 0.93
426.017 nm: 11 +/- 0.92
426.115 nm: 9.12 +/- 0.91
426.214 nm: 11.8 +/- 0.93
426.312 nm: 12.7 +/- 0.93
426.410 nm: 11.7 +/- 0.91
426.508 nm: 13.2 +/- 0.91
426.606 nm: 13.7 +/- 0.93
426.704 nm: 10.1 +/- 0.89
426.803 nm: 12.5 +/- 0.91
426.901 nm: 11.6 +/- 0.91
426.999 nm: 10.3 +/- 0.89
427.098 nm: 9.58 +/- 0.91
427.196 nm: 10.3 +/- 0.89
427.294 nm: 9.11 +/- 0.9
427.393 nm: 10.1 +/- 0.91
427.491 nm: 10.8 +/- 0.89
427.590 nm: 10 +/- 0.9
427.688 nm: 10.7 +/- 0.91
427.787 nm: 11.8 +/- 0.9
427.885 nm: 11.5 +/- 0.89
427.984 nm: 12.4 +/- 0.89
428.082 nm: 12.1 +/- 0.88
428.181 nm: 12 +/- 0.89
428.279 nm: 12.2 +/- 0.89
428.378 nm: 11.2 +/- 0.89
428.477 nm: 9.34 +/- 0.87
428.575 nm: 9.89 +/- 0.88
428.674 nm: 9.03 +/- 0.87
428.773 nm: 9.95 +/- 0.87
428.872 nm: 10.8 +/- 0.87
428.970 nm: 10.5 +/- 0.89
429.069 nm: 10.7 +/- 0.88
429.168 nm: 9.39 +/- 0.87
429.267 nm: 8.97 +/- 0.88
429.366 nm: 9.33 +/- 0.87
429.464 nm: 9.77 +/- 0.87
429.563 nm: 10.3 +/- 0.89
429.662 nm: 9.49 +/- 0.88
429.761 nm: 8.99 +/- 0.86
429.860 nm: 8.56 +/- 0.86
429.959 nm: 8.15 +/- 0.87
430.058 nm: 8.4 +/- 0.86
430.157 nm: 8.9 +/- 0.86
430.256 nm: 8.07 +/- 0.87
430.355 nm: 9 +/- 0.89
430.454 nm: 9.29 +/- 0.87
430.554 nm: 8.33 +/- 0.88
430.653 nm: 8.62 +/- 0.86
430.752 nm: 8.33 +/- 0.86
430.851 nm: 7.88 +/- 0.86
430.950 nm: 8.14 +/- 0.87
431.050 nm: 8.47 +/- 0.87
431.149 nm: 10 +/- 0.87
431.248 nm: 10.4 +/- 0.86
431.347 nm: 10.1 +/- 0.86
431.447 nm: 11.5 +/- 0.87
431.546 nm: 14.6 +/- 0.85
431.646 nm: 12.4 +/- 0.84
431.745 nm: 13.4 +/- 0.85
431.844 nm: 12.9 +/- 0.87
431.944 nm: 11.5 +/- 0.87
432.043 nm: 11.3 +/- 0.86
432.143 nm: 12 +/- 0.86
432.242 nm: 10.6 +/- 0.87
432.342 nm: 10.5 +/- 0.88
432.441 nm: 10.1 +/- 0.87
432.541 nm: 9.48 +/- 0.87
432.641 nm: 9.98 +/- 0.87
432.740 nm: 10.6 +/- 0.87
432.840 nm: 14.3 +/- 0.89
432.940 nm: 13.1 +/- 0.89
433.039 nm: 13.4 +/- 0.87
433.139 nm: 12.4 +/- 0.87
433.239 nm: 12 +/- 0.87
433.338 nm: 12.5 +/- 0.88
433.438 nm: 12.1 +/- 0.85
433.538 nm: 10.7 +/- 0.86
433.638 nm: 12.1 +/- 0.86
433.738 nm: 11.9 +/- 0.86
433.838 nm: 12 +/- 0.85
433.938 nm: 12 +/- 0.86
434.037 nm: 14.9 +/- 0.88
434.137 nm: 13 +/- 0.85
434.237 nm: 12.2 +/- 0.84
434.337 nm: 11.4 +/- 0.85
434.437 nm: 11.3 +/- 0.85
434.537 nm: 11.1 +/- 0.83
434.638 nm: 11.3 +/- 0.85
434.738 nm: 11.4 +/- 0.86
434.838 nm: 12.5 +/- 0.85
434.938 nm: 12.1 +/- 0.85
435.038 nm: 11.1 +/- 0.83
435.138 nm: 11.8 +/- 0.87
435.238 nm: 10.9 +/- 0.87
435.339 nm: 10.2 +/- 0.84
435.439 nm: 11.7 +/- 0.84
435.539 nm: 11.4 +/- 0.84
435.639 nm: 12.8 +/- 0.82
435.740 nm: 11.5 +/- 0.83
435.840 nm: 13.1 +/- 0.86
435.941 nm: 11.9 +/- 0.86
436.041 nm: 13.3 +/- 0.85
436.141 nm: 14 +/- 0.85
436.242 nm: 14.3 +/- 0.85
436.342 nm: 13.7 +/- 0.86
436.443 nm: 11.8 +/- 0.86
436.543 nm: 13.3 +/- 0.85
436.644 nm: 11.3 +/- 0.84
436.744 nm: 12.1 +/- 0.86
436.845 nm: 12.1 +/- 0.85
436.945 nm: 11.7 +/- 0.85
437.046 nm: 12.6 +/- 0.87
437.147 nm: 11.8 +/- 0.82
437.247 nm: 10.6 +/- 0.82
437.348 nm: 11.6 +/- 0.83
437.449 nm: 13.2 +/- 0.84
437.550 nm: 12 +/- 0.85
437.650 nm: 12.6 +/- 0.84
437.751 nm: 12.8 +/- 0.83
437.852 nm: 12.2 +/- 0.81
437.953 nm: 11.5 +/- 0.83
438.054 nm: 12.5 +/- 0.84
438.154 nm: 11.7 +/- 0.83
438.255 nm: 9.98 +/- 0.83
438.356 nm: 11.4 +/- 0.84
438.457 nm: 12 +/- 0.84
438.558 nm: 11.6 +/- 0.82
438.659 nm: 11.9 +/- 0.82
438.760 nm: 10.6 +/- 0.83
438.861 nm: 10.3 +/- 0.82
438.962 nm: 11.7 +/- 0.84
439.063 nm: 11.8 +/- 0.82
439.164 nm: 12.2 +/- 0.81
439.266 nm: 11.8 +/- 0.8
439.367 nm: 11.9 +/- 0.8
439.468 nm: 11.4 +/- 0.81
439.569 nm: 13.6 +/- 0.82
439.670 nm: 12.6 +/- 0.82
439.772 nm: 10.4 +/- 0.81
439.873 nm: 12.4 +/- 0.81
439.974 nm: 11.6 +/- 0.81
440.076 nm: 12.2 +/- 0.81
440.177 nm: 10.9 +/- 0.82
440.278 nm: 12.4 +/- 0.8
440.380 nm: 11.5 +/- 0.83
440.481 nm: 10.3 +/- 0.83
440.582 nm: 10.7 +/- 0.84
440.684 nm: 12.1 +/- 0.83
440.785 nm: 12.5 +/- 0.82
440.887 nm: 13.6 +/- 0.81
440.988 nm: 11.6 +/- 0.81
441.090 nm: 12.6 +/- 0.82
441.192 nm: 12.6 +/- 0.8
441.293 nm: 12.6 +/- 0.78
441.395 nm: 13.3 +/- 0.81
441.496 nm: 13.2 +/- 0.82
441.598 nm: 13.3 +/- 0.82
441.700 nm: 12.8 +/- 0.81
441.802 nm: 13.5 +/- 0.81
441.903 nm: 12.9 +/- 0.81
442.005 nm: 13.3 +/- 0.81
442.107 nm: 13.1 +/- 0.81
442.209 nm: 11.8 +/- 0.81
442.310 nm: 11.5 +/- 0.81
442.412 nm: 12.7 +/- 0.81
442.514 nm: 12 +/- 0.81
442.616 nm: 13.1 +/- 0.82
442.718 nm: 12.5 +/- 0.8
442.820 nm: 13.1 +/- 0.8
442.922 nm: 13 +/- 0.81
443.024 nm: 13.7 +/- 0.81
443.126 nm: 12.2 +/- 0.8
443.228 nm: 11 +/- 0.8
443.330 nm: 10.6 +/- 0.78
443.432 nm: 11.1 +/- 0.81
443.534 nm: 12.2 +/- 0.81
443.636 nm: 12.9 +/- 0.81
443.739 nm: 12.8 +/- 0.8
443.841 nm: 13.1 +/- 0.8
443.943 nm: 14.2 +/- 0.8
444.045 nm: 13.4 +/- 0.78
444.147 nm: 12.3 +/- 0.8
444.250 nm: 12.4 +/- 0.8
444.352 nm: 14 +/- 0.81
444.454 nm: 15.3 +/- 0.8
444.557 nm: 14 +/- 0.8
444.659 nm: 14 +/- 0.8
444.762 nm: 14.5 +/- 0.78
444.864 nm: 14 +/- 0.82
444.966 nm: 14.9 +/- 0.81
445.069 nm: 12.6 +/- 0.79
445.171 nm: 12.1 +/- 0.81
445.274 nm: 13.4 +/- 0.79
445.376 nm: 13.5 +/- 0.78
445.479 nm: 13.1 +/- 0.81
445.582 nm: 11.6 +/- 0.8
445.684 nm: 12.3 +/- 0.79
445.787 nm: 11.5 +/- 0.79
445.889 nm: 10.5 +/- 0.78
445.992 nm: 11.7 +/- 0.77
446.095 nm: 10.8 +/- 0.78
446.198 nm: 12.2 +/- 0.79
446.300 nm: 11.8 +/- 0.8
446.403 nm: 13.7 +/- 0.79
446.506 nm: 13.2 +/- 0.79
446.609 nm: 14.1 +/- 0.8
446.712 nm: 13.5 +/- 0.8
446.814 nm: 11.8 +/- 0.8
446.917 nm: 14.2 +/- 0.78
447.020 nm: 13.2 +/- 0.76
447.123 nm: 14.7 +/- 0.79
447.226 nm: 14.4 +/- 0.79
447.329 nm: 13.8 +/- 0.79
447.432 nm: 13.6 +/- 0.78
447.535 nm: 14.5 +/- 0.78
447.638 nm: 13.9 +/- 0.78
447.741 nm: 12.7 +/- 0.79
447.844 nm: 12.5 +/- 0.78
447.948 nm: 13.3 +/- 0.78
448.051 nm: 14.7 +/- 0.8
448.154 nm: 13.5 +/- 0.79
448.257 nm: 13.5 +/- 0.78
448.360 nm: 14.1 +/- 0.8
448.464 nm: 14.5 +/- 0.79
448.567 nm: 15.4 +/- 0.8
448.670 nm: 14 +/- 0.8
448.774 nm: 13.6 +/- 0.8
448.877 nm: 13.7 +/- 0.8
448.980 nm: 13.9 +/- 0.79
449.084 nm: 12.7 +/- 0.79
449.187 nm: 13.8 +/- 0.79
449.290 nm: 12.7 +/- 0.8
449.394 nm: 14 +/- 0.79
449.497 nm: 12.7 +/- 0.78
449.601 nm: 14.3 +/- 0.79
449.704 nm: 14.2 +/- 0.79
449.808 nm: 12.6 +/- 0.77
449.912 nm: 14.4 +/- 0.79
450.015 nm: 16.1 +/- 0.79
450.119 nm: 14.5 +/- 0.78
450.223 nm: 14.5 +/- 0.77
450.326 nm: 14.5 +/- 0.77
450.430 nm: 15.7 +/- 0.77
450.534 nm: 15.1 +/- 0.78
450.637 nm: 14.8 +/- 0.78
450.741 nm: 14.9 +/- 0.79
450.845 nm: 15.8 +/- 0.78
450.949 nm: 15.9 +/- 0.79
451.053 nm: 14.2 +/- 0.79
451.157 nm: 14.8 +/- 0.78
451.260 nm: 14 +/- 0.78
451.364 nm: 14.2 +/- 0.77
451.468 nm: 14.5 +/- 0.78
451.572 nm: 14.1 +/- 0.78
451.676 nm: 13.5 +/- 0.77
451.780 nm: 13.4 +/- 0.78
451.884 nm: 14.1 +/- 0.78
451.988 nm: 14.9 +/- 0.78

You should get 434.037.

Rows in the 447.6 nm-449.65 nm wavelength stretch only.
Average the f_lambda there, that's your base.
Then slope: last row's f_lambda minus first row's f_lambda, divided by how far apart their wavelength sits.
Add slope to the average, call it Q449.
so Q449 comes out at 13.9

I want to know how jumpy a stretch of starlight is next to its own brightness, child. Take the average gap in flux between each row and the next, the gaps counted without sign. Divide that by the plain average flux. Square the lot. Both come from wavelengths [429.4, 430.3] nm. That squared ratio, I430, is 0.0035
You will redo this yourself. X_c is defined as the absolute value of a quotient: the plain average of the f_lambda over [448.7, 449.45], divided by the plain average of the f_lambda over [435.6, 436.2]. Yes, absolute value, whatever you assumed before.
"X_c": 1.06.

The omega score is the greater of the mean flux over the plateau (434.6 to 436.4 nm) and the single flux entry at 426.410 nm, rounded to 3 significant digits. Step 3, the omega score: 12.2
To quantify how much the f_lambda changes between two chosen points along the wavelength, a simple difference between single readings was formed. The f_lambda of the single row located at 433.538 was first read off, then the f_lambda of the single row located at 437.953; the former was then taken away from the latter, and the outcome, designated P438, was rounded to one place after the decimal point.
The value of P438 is 0.8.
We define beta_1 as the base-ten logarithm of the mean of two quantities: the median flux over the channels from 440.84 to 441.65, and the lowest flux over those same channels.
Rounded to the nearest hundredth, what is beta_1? 1.09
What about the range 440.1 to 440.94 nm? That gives 1.04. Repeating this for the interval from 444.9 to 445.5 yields 1.10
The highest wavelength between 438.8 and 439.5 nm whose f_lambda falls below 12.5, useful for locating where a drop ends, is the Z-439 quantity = 439.468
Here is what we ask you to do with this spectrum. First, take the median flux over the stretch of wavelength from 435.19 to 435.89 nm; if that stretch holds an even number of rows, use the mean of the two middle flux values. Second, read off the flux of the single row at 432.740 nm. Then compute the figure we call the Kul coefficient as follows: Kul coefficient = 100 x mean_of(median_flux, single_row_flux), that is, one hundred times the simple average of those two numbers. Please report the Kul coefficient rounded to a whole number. 1105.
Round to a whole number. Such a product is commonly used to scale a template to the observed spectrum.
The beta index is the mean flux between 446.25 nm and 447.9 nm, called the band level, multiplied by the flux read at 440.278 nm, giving 167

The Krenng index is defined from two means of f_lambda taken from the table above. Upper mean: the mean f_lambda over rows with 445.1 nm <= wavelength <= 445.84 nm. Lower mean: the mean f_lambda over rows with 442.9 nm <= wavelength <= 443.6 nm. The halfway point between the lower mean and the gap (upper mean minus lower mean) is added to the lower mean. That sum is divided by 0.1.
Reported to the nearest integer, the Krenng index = 182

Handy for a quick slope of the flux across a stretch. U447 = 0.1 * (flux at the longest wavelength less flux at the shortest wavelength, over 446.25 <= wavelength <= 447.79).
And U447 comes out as 0.09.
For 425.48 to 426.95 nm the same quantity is -0.05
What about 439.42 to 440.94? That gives 0.22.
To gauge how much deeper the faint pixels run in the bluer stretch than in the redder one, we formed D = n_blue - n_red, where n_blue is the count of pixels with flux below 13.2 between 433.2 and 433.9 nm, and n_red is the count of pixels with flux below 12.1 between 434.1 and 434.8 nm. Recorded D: 2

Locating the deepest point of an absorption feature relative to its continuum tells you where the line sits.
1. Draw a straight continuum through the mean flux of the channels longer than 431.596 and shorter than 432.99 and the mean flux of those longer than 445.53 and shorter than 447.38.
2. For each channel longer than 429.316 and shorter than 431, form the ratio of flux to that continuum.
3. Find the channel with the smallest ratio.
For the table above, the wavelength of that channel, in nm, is 430.851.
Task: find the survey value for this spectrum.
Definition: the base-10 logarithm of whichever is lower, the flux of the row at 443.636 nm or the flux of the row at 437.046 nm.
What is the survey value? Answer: 1.10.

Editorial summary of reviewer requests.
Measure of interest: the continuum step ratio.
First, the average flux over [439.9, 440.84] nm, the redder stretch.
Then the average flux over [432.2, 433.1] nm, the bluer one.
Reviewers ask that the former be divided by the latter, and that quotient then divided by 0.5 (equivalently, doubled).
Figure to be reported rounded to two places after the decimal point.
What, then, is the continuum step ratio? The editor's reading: 2.04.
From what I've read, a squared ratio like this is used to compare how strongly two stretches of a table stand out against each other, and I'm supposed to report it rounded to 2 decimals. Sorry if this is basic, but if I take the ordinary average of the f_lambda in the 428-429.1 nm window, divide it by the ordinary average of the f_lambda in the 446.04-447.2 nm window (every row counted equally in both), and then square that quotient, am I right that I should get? 0.68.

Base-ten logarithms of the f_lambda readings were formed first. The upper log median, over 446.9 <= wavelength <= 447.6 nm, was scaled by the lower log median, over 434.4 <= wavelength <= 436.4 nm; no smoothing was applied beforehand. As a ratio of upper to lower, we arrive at 1.08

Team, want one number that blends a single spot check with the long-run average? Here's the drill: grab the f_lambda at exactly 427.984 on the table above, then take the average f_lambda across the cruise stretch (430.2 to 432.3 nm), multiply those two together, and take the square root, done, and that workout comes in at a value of 11.3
